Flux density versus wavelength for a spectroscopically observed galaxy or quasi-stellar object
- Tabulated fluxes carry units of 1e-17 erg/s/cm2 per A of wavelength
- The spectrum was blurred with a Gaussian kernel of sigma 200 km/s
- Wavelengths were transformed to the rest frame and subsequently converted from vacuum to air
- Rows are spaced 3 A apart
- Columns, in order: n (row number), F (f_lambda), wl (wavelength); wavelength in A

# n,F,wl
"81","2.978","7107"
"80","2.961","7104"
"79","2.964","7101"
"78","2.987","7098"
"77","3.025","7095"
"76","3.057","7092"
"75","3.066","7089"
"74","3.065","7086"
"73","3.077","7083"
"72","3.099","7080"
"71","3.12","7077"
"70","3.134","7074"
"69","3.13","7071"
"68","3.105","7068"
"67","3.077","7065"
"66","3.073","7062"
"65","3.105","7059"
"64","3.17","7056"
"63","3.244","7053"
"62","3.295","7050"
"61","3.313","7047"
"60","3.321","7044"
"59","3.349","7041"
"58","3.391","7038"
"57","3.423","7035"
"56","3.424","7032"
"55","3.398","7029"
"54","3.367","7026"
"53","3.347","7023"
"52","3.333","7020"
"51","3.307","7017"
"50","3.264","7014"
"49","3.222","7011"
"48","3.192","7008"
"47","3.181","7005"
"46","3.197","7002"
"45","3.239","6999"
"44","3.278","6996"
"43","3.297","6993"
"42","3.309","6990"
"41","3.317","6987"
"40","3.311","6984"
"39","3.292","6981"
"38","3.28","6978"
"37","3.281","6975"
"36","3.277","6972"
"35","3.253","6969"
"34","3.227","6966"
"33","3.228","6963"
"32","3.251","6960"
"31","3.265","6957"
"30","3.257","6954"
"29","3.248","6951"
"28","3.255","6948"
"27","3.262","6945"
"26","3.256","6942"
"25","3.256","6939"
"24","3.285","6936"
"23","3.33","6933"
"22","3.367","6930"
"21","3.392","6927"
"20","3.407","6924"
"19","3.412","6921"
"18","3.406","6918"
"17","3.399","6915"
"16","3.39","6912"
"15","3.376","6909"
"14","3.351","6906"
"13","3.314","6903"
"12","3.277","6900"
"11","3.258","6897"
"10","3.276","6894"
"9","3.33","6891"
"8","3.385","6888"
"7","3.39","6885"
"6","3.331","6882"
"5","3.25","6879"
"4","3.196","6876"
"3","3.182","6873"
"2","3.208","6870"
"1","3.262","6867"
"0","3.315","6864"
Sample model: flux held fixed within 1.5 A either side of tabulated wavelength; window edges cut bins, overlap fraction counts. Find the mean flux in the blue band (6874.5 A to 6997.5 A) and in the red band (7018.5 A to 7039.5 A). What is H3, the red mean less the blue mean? 0.08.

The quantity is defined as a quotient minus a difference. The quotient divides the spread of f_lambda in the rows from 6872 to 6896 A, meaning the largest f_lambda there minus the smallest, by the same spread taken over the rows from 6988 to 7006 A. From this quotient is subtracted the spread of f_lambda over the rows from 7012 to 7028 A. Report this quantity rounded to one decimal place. 1.5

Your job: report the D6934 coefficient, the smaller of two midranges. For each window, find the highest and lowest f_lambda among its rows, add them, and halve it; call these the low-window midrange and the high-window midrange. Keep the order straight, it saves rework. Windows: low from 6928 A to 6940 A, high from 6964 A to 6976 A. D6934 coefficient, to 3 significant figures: 3.25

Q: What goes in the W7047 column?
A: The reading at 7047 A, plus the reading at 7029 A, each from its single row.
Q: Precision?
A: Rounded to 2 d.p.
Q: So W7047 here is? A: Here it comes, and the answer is 6.71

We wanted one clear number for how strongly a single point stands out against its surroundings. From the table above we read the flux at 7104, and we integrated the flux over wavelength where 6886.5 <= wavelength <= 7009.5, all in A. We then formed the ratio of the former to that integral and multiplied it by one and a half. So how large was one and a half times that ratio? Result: 0.011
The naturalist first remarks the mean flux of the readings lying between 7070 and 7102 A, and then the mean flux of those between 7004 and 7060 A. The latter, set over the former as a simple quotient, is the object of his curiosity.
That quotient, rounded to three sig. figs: 1.08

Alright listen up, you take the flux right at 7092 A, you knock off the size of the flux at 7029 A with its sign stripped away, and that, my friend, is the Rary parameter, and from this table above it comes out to -0.34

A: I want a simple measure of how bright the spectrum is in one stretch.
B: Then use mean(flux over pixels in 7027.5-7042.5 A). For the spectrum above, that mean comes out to 3.40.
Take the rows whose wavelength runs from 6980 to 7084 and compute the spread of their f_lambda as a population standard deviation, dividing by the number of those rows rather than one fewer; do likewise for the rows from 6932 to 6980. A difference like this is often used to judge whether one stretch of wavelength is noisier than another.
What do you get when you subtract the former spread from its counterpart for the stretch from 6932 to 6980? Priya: -0.08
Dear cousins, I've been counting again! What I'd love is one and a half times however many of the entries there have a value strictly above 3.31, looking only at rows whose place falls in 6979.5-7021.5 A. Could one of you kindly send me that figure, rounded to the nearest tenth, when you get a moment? 4.5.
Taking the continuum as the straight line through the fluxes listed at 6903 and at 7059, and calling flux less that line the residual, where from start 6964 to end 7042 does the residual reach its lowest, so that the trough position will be 6966 A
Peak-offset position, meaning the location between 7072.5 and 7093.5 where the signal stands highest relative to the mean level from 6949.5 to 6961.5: 7074 A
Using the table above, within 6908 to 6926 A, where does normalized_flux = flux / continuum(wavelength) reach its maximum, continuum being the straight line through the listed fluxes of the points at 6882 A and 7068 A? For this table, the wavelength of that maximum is 6921 A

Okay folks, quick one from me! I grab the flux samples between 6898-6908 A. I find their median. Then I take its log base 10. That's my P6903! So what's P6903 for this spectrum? 0.520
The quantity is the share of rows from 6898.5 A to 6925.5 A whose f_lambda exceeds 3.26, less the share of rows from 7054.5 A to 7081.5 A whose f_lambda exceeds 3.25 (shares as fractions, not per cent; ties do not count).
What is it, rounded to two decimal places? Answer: 1.00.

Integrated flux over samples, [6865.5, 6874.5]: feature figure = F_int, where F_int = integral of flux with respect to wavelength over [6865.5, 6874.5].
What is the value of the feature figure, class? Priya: 29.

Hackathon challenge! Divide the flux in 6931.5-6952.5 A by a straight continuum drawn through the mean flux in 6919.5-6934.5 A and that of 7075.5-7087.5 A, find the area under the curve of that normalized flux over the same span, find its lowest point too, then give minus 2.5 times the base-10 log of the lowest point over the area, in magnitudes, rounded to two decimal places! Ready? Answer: 3.31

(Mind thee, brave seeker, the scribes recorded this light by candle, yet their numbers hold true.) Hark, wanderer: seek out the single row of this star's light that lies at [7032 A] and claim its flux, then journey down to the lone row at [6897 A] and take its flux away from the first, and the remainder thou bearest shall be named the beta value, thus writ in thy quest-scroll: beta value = 0.17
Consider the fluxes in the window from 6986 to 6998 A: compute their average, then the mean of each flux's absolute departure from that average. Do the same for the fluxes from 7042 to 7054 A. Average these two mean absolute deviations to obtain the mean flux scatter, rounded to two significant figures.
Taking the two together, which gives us 0.019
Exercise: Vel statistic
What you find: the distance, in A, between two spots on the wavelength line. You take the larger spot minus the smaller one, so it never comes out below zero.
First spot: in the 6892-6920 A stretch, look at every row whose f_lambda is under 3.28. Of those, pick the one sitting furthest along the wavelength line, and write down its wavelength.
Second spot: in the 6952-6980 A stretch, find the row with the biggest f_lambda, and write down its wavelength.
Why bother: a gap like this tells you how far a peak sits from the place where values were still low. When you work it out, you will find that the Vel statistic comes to 75 A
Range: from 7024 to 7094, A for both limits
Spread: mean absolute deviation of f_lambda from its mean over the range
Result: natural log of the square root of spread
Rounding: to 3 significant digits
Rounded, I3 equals -1.04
